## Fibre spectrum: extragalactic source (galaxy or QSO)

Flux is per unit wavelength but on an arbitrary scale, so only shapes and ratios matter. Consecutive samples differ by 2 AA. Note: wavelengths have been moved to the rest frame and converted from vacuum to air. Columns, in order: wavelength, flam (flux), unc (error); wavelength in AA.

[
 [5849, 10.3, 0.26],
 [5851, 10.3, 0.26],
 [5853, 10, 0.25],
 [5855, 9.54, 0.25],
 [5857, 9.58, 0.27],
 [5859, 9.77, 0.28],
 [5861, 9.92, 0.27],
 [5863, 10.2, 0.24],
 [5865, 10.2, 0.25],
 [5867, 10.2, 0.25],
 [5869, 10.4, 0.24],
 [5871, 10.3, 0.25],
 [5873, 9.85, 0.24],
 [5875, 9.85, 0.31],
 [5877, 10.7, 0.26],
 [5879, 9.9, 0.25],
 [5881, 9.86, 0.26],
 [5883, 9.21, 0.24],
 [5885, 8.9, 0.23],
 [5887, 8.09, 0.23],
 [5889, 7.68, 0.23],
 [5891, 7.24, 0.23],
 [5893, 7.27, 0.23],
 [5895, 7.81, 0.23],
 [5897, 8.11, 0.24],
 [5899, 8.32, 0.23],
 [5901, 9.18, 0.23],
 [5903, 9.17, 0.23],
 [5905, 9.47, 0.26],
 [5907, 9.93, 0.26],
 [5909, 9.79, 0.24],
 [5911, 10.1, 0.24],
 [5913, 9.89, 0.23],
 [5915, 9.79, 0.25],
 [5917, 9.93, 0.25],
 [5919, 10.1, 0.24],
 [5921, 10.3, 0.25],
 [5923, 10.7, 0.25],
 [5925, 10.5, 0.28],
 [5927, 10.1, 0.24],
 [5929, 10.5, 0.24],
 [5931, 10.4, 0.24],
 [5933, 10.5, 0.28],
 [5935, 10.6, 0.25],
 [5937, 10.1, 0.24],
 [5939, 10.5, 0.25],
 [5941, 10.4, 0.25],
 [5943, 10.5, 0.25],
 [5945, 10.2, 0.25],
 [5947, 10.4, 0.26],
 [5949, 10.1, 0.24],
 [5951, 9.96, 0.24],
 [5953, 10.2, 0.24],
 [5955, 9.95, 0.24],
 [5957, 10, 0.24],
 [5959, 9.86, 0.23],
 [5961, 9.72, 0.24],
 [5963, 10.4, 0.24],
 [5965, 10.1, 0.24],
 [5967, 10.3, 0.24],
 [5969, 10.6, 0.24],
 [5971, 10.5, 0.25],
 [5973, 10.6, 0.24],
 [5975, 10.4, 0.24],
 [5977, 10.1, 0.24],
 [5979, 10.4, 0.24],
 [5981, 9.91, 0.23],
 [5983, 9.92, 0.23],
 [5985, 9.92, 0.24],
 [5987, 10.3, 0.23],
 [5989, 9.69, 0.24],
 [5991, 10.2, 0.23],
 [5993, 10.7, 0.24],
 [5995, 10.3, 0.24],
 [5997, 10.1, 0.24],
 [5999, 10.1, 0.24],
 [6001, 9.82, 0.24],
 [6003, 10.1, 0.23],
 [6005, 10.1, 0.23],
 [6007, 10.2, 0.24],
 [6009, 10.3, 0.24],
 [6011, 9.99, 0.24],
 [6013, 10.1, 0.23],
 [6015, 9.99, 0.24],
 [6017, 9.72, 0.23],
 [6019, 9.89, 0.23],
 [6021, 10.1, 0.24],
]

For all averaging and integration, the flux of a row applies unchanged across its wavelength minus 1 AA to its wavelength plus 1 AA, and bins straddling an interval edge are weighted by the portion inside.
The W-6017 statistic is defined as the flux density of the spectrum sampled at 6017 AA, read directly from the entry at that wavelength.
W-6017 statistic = 9.72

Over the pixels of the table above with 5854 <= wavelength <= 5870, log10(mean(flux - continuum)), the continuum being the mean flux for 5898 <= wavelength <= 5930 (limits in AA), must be -0.94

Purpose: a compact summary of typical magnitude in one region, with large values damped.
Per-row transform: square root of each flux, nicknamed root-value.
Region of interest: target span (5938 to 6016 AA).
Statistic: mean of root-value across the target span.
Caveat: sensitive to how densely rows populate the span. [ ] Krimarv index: 3.19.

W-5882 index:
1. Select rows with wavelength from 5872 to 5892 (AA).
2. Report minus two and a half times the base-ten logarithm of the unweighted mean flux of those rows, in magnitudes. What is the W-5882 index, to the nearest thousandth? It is -2.401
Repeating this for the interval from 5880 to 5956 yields -2.459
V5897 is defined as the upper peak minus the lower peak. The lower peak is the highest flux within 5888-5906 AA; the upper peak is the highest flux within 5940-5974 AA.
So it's 1.1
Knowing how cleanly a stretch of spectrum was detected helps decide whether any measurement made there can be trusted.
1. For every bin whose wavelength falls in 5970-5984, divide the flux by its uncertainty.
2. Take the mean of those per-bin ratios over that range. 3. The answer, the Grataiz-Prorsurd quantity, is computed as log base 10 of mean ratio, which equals 1.63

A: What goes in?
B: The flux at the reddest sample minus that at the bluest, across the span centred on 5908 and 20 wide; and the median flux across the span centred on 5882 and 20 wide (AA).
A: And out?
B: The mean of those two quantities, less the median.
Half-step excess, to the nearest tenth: -4.0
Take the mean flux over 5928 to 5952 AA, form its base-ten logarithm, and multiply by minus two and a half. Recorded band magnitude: -2.54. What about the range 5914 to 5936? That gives -2.53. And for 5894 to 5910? -2.38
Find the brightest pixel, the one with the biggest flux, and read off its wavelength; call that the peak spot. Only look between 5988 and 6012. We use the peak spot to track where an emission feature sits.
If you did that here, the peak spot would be 5993 AA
